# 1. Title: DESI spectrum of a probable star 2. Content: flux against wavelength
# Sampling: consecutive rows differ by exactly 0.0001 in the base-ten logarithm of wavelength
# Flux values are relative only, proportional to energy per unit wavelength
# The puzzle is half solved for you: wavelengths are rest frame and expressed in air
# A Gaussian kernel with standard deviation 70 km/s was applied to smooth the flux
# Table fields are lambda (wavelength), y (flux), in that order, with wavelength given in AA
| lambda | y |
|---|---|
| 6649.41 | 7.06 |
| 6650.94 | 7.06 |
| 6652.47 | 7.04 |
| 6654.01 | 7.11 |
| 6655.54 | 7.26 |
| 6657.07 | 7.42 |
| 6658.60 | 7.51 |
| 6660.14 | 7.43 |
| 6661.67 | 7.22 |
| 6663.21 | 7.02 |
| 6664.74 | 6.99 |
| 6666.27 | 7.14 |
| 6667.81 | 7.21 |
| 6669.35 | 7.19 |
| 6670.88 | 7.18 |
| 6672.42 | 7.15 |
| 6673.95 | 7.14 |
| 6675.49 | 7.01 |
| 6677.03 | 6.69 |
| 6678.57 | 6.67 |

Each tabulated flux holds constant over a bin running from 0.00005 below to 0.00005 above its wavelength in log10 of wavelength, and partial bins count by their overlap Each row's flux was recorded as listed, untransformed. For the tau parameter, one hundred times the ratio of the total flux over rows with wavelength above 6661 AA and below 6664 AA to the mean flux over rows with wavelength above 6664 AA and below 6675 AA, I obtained 199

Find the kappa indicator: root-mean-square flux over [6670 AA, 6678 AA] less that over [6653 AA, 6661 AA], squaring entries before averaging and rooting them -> -0.31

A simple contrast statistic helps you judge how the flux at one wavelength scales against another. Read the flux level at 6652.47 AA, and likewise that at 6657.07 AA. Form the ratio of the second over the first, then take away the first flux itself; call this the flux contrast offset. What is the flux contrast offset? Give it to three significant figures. -5.99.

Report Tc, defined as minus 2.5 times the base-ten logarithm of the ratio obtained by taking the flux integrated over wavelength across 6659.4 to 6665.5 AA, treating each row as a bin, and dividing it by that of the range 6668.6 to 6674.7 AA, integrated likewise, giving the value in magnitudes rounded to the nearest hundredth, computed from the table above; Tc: 0.00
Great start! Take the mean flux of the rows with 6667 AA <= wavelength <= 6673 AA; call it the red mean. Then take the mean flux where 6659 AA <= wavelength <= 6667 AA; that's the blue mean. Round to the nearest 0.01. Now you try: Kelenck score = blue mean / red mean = 1.00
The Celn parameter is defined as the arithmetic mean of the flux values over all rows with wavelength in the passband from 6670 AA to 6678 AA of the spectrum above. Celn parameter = 7.03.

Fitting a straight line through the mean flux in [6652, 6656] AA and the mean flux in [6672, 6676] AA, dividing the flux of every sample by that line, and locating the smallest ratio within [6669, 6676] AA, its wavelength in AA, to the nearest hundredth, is 6675.49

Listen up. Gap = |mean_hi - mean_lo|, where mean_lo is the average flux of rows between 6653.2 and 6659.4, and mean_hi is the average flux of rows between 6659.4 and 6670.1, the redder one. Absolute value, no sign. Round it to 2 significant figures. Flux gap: 0.15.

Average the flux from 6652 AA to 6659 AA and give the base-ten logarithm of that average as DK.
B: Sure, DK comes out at 0.861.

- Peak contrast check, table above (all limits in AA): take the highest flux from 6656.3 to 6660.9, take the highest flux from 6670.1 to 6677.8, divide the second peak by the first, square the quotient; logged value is 0.914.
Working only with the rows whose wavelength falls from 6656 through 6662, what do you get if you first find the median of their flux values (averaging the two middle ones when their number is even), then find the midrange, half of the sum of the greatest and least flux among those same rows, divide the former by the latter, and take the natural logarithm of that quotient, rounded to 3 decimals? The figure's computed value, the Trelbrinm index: 0.008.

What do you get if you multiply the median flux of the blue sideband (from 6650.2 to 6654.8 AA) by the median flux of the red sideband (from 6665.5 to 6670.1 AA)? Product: 50.8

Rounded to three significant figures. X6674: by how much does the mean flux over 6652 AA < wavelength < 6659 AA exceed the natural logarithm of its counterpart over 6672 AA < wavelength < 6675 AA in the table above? 5.30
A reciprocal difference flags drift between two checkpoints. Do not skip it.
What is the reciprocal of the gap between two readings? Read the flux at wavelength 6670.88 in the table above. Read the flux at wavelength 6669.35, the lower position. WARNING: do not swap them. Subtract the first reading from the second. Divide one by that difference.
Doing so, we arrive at 100.0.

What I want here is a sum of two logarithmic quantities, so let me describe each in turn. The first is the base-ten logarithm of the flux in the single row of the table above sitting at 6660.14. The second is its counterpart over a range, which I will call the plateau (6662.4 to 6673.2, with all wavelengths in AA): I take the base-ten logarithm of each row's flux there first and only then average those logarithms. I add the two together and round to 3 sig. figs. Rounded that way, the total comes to 1.72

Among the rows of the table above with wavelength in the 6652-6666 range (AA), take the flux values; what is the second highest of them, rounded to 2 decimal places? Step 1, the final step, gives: 7.43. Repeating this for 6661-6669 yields 7.21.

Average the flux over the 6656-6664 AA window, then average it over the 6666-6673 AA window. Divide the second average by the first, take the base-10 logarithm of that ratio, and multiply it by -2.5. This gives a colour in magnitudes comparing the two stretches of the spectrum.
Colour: 0.022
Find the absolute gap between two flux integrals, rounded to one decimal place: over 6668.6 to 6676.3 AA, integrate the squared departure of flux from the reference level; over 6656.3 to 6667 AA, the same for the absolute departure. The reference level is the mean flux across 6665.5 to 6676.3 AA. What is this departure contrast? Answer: 1.9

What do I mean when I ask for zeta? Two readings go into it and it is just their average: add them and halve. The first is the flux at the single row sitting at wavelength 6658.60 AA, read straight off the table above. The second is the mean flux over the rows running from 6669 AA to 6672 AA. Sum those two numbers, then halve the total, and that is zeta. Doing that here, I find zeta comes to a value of 7.35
